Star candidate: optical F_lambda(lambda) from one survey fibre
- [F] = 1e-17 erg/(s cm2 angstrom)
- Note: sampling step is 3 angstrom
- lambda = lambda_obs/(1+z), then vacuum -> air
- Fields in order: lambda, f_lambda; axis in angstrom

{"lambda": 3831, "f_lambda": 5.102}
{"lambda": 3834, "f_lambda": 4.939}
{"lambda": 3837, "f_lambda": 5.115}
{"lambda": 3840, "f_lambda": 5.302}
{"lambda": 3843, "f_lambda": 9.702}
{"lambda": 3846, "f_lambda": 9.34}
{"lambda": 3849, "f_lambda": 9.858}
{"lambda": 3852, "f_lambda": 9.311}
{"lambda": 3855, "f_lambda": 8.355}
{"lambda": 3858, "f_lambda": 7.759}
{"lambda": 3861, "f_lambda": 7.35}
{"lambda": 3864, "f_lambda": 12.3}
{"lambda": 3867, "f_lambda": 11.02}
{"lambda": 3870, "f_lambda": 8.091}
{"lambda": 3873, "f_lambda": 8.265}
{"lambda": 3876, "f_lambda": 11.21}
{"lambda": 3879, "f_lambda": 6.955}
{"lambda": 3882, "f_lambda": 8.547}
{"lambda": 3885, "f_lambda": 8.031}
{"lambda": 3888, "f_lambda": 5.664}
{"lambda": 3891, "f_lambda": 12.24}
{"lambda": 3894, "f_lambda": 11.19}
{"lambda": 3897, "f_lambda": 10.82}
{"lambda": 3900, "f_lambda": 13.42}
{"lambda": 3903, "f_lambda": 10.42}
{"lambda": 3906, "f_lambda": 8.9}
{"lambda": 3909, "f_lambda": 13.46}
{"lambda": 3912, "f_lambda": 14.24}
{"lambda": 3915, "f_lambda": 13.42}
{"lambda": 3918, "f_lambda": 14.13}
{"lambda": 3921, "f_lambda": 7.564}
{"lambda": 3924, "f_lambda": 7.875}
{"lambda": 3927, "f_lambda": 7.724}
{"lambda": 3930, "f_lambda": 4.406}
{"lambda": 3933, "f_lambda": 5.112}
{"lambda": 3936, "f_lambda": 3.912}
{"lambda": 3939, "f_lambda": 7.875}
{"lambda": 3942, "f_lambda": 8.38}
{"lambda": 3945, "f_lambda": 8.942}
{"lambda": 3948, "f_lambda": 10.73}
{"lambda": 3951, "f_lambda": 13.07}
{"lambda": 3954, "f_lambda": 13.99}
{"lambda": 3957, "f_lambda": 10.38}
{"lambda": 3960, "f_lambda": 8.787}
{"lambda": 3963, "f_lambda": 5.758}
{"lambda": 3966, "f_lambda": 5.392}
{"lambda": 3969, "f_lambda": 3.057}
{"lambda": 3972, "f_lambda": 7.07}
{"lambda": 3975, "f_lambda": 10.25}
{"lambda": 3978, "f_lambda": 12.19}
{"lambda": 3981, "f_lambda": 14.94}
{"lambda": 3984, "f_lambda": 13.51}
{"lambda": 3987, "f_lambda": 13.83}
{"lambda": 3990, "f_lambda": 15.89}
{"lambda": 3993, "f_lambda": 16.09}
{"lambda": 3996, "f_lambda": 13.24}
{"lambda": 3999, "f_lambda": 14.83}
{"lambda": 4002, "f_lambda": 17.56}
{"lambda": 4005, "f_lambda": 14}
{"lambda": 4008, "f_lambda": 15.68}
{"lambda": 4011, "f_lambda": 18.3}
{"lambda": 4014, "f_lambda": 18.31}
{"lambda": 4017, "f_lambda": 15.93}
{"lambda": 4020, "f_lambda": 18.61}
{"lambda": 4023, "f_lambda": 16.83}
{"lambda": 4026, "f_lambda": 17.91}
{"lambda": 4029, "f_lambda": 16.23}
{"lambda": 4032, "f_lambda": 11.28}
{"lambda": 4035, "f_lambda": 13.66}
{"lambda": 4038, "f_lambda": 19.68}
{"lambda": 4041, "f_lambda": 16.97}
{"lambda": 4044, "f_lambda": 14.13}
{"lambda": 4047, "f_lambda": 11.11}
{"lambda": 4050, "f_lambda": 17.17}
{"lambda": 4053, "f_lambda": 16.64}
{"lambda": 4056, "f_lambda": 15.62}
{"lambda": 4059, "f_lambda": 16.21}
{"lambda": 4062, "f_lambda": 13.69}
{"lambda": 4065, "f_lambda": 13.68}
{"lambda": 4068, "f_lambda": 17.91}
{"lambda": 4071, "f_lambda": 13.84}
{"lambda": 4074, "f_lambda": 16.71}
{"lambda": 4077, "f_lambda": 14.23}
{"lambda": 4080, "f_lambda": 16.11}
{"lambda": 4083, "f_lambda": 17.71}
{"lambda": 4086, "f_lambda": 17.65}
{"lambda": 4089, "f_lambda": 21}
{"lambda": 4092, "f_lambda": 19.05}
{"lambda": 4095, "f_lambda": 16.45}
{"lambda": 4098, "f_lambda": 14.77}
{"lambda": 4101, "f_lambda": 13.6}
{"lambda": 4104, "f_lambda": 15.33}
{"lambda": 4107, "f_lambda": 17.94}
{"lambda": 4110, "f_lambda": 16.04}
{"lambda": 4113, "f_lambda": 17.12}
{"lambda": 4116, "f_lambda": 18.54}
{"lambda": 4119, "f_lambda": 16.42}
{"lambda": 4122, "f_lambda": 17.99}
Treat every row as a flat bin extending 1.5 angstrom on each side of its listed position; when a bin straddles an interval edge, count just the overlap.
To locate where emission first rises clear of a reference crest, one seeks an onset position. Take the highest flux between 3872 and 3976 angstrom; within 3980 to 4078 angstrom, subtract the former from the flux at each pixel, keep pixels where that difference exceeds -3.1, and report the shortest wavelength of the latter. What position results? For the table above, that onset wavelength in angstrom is 3981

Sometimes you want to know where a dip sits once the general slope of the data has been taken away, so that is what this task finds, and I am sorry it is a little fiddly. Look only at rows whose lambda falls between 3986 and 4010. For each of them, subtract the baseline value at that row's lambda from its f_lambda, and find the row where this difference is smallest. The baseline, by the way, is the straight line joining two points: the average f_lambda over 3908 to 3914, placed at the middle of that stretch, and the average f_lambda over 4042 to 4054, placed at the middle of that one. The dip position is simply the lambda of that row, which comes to 3996 angstrom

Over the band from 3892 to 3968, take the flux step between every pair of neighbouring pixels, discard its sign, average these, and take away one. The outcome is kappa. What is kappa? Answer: 0.9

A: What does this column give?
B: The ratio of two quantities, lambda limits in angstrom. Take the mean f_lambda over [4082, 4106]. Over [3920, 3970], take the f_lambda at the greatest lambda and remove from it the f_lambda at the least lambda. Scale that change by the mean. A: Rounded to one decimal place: -0.3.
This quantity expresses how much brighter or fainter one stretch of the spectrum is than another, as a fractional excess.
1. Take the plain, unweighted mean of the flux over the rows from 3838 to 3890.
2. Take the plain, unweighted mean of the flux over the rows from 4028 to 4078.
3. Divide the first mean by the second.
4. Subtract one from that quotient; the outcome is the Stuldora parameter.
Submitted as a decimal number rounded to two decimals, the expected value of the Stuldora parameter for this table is -0.43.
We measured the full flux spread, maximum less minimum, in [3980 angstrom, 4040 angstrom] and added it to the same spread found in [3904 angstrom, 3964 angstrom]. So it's 18.7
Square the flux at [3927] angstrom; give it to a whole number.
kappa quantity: 60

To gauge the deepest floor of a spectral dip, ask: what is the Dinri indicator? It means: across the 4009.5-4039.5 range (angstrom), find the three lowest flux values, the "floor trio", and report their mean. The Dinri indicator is 14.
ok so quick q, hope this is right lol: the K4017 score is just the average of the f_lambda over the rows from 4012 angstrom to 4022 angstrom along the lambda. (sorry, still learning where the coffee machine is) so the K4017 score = 18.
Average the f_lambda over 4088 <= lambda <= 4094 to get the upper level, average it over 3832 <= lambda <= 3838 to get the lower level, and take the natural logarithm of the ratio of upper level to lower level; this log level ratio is 1.4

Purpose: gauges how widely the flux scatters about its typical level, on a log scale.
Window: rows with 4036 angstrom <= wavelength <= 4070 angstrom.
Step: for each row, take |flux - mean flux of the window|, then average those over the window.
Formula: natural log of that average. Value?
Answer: 0.63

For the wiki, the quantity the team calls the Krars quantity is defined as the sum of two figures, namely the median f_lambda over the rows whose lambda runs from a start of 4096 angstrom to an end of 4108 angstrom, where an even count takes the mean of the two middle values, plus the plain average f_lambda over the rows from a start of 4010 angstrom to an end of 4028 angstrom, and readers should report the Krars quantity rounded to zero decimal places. 33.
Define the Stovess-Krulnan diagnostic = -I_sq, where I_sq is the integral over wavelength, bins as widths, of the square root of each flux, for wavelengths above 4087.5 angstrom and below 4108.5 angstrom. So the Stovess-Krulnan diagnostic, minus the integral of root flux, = -86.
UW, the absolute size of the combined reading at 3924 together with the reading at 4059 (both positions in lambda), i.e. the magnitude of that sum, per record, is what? 24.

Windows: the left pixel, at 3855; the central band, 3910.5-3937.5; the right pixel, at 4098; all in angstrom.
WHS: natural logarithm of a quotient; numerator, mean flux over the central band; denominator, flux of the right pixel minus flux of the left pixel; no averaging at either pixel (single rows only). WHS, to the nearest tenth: 0.3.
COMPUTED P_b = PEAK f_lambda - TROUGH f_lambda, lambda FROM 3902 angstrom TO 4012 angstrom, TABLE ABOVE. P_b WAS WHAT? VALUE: 15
